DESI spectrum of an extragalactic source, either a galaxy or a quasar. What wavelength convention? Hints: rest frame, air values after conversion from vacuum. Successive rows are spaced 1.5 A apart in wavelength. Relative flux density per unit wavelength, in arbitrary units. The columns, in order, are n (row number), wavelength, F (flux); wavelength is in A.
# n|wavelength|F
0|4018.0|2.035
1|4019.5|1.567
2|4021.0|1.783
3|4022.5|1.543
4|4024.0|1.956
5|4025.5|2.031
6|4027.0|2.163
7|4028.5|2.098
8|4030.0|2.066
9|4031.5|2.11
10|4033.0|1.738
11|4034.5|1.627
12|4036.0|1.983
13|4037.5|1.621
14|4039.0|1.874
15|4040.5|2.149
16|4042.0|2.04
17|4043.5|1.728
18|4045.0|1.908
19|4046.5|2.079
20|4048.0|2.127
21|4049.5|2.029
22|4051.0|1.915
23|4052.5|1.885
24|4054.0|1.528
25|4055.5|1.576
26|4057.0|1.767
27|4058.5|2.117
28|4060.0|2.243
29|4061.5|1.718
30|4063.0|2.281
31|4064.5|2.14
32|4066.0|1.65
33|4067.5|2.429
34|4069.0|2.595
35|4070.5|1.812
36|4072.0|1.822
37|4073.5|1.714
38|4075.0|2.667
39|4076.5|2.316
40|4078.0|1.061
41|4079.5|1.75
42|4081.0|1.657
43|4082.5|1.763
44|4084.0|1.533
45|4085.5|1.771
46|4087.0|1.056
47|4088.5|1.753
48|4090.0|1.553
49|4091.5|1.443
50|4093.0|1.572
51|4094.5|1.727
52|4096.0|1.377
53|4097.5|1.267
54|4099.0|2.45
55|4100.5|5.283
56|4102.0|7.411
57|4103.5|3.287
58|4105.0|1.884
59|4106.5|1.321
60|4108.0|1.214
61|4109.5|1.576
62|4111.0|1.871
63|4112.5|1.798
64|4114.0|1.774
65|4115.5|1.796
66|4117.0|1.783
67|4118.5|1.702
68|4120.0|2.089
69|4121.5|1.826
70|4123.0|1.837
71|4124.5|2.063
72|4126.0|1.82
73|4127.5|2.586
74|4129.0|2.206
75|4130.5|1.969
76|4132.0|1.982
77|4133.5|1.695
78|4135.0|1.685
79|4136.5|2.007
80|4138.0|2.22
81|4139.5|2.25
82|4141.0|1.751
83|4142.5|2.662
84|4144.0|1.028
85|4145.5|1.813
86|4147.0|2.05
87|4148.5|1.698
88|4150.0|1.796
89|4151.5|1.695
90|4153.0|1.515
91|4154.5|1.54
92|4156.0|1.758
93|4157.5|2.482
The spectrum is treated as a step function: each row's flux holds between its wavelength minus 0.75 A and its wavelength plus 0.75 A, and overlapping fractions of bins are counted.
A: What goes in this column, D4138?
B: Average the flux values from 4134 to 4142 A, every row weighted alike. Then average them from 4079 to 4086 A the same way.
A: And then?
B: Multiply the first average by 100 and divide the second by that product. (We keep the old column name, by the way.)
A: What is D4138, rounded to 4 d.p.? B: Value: 0.0085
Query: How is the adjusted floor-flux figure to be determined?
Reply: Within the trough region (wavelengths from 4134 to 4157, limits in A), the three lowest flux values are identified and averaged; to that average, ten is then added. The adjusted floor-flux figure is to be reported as 11.4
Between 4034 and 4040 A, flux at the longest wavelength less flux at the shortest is 0.25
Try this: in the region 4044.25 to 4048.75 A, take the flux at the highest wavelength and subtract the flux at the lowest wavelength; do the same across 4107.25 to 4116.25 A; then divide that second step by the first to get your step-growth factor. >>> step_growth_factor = 3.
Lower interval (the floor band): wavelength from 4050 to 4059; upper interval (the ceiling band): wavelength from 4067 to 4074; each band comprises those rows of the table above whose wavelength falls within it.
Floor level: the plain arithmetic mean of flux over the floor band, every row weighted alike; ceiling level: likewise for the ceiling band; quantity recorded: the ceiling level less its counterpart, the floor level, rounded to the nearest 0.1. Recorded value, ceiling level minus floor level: 0.3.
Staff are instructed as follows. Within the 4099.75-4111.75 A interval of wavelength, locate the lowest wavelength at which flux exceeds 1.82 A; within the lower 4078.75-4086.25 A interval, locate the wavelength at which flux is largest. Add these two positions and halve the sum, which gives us 4093.0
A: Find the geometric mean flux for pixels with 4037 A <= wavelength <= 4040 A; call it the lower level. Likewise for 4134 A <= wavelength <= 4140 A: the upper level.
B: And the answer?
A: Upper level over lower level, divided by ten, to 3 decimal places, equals 0.116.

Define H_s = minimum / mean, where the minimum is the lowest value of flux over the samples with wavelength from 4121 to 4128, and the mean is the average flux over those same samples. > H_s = 0.90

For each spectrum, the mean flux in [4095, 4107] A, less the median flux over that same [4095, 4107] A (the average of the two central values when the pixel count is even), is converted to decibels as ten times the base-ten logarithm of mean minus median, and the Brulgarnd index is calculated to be -0.6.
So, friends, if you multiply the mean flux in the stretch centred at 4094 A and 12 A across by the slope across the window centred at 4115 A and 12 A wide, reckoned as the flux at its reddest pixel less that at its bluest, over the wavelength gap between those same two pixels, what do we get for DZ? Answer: 0.08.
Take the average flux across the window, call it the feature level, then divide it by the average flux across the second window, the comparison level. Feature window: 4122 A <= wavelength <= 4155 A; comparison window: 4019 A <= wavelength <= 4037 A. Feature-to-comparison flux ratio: 1.01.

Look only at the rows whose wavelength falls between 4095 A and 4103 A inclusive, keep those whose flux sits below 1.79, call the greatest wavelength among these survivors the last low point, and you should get 4097.5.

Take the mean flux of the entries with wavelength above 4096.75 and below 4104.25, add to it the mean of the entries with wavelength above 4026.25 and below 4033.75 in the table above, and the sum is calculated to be 6.0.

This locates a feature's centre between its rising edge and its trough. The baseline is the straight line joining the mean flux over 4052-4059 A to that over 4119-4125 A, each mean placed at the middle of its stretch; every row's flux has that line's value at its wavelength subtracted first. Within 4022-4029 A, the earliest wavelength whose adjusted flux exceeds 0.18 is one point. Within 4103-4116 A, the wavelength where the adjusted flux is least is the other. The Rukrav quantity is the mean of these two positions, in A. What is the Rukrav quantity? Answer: 4066.0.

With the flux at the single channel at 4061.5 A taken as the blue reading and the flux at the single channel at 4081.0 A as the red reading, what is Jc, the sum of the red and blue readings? 3.4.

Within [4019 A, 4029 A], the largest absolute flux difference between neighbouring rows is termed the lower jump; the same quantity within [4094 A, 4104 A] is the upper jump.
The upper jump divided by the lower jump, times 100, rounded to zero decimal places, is 999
